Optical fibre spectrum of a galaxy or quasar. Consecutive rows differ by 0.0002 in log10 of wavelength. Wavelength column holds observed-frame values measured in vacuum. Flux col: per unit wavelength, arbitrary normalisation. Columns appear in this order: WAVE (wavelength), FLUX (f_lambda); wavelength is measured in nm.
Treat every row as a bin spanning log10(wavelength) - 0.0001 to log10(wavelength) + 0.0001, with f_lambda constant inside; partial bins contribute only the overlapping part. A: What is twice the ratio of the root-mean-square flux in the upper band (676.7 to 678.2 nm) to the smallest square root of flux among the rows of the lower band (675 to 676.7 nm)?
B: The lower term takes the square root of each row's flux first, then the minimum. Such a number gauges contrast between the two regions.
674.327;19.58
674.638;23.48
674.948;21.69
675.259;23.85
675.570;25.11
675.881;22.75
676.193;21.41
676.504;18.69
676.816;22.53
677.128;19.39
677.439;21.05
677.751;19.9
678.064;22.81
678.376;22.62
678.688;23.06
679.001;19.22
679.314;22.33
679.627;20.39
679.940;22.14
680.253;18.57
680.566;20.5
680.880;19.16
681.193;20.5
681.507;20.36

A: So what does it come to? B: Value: 9.8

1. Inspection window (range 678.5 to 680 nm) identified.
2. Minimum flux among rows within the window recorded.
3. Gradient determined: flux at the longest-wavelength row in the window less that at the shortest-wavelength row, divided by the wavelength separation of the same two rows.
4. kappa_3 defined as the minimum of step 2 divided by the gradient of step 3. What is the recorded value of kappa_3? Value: -26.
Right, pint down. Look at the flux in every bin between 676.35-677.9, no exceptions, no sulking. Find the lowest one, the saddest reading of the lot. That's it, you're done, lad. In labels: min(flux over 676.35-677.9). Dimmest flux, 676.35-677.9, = 18.69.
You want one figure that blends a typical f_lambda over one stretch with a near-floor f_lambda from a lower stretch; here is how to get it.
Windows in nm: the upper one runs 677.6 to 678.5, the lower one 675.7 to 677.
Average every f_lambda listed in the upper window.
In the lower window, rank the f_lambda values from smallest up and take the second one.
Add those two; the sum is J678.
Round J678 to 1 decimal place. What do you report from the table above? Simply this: 43.2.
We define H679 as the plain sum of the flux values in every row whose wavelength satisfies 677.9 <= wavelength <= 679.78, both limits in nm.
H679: 130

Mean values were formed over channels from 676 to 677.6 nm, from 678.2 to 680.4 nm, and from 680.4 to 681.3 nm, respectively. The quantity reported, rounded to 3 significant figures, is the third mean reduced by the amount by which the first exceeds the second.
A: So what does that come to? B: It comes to 20.6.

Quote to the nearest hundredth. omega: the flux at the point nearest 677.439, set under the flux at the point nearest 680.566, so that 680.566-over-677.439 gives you 0.97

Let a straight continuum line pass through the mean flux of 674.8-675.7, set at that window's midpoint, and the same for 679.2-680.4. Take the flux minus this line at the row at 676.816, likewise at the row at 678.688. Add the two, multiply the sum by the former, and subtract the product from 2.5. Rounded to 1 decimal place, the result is 2.6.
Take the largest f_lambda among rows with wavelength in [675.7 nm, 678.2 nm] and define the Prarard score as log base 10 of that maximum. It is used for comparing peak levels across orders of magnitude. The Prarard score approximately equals 1.36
